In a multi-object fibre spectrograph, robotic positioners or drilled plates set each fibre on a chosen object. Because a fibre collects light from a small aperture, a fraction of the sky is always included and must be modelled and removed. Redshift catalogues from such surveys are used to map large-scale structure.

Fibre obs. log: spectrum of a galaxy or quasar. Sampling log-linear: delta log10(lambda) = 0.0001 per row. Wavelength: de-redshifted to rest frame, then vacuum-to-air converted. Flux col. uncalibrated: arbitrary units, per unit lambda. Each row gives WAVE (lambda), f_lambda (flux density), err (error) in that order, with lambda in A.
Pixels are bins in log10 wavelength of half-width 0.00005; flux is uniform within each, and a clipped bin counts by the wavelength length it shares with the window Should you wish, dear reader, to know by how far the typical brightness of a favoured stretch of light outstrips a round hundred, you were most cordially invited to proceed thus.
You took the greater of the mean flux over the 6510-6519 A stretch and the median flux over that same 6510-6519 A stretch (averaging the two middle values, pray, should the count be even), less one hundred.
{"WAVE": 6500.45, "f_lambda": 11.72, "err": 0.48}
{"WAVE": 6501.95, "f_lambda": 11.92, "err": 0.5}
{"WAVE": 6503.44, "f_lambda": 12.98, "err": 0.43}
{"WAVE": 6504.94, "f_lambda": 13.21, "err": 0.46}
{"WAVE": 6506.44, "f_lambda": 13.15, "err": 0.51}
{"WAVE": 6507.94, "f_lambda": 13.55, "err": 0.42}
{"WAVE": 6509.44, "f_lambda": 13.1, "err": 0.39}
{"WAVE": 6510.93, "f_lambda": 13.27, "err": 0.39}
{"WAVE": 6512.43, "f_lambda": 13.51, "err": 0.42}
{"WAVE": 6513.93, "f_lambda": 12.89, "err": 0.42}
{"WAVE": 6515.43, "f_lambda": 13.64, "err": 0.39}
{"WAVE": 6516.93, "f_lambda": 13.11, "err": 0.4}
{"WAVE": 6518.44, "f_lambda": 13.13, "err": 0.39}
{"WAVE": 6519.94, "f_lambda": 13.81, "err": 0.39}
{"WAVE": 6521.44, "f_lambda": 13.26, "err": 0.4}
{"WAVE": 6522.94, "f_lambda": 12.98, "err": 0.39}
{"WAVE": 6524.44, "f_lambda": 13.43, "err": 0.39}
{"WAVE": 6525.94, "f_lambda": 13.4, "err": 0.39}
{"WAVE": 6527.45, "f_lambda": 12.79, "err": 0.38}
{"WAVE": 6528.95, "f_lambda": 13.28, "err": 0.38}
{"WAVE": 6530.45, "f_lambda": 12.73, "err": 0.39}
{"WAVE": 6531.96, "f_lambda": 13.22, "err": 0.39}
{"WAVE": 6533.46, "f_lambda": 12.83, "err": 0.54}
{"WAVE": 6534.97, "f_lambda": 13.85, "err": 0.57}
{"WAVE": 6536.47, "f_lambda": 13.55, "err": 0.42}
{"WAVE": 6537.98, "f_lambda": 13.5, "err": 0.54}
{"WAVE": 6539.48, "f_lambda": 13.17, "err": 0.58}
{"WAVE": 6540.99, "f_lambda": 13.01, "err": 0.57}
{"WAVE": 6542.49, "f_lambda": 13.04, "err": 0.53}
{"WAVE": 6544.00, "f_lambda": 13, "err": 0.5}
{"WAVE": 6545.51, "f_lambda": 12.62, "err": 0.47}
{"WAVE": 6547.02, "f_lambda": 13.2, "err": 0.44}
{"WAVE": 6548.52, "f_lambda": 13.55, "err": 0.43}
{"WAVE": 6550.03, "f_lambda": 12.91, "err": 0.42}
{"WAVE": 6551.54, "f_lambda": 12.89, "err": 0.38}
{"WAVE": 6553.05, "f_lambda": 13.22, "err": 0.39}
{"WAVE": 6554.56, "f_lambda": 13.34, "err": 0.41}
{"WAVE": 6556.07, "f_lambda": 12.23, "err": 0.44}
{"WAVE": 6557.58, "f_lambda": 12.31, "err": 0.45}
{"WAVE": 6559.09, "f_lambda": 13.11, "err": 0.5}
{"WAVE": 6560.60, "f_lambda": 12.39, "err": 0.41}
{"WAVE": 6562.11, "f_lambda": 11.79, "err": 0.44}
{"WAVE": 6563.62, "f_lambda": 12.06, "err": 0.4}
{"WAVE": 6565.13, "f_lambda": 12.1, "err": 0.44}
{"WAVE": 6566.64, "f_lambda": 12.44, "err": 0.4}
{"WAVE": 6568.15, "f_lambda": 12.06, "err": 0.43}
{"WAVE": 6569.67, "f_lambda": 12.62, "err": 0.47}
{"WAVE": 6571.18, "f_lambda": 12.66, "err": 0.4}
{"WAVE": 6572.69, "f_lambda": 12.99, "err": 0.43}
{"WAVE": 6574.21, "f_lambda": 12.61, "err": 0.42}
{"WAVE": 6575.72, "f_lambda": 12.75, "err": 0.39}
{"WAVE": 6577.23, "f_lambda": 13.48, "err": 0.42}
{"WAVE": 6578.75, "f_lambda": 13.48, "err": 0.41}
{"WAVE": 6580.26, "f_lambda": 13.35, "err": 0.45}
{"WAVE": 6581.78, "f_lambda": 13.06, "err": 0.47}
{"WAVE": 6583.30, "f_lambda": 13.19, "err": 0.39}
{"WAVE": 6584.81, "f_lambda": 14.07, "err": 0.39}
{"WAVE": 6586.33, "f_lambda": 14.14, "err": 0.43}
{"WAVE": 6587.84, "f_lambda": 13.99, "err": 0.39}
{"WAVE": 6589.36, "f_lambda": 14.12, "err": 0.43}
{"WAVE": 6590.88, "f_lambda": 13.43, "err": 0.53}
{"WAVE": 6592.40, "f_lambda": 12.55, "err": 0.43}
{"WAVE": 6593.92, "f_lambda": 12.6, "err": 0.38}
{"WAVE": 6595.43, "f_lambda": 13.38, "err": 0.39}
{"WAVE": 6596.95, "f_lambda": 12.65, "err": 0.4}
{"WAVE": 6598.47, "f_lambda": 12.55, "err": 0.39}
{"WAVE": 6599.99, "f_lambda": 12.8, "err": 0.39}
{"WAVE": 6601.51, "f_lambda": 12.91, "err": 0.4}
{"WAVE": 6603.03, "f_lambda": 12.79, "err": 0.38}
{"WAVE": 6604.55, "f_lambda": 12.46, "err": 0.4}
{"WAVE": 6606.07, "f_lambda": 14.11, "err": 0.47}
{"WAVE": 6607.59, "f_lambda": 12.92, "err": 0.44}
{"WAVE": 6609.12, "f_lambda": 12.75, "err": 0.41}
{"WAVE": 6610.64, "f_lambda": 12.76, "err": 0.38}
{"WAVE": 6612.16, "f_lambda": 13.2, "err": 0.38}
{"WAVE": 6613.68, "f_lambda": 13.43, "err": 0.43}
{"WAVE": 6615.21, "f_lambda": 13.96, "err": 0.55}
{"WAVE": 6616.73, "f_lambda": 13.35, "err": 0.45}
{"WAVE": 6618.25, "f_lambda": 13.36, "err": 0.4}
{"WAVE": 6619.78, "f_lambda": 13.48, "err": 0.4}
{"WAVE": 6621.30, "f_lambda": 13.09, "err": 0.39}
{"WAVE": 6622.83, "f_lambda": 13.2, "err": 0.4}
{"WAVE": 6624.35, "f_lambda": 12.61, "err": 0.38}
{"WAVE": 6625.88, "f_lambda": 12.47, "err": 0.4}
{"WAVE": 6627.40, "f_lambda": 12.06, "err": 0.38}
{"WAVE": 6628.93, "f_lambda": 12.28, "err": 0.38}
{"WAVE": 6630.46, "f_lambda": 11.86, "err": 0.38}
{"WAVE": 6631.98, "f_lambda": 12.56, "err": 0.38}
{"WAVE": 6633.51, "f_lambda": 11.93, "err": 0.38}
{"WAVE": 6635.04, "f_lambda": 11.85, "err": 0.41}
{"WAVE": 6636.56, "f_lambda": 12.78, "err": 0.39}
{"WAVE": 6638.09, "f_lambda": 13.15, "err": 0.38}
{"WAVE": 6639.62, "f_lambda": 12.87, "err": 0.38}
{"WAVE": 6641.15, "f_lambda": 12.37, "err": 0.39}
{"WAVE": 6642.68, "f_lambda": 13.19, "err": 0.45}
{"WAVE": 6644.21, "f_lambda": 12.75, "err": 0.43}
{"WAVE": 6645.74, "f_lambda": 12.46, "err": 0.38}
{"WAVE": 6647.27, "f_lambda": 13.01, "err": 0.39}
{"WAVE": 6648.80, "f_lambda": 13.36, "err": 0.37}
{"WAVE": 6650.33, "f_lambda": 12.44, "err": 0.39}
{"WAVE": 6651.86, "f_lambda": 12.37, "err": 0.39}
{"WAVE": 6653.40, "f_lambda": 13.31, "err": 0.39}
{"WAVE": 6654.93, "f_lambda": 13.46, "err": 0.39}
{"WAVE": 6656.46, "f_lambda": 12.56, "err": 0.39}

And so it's -86.74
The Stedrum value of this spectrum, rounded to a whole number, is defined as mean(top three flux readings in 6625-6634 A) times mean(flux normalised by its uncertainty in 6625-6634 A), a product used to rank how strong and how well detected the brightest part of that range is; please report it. 396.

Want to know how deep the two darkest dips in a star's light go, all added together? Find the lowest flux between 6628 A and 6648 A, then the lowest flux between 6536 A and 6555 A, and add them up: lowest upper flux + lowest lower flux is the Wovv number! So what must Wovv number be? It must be 24.5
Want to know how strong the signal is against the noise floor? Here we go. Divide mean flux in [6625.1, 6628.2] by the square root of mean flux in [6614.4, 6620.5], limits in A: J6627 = 3.33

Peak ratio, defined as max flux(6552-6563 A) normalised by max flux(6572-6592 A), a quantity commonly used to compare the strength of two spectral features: 0.94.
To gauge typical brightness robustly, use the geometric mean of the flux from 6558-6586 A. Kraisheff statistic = 12.8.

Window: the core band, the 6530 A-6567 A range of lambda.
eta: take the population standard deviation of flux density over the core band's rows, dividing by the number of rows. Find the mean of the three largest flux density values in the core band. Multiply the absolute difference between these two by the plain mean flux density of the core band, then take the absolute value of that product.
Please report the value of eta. 169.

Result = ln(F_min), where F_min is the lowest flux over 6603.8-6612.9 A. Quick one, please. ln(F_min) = 2.523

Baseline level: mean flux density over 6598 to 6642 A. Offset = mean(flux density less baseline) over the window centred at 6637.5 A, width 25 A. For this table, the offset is -0.27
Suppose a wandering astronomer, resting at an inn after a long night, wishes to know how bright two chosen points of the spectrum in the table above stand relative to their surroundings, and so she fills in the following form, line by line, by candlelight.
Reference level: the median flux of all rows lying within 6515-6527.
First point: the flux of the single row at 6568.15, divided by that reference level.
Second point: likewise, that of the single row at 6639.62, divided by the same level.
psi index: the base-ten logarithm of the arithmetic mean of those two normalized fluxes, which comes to -0.029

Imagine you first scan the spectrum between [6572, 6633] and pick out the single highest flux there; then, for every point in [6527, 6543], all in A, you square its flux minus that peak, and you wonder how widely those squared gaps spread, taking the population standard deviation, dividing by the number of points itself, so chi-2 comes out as 0.6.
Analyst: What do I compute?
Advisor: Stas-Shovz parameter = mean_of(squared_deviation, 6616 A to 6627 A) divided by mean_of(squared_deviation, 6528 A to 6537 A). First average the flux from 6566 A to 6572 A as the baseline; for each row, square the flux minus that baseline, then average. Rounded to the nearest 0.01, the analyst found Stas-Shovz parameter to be 0.68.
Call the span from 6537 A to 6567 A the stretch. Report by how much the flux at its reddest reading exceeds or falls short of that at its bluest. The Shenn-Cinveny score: -1.06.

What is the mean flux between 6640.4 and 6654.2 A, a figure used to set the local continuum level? 12.81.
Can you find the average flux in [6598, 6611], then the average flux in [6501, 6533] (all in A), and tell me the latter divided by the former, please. 1.02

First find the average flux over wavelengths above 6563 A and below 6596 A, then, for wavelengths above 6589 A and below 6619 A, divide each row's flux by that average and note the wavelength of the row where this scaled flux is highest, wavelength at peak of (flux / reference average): 6589.36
